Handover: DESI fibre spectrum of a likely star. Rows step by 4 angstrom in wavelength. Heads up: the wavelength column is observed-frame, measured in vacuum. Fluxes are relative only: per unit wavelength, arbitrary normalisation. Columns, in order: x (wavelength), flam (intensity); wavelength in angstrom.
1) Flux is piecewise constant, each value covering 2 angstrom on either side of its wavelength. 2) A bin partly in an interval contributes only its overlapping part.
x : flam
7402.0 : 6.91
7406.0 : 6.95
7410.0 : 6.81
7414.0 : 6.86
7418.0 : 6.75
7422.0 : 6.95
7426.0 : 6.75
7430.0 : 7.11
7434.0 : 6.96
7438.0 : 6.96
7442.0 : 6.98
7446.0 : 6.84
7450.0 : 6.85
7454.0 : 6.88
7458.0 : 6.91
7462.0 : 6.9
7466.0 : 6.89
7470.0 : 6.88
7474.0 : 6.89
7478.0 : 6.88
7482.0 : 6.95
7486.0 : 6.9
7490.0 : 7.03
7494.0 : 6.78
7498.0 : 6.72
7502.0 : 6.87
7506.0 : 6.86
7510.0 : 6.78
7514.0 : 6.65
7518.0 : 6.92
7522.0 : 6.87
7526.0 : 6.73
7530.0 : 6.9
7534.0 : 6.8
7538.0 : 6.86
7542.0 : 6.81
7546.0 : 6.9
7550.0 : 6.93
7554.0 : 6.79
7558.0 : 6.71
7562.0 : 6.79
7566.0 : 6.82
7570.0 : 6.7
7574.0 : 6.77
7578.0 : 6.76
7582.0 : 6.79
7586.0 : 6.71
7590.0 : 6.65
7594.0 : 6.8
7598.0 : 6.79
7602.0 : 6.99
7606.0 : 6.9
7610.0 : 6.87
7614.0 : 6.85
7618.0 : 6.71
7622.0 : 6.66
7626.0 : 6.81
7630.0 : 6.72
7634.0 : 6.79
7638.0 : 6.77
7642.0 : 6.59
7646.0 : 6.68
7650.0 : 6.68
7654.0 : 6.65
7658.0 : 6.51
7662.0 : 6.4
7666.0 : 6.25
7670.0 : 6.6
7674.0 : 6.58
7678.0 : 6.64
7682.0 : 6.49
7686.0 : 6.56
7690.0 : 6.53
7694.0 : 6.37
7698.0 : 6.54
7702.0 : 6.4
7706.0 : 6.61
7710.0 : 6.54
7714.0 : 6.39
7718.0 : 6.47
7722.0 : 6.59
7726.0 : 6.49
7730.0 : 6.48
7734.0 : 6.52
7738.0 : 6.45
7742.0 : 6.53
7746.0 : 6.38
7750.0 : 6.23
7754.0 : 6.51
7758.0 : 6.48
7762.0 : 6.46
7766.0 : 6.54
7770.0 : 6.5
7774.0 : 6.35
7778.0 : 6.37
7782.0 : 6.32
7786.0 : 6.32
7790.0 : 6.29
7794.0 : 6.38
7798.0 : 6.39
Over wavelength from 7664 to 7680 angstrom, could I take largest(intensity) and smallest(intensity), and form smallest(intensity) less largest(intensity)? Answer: -0.39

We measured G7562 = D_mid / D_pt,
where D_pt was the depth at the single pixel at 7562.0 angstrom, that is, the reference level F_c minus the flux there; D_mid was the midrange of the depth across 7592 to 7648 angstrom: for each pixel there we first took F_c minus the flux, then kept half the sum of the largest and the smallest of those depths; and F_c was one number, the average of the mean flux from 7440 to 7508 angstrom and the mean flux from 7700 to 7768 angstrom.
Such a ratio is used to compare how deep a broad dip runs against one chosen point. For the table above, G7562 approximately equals 1.0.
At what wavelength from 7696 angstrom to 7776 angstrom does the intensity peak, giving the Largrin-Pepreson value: 7706.0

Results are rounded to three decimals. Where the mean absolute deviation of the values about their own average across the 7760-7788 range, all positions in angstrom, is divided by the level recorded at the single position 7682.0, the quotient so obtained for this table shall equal 0.012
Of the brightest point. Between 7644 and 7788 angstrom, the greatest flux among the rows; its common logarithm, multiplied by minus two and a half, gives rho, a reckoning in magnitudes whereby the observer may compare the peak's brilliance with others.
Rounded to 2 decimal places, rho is -2.06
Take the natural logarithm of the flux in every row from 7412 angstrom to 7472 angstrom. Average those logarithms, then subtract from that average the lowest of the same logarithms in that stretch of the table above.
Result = 0.022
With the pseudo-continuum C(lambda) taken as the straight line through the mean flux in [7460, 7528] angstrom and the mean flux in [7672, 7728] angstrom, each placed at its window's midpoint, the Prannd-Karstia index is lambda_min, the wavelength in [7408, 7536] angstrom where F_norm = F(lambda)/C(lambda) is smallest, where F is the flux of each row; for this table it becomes 7418.0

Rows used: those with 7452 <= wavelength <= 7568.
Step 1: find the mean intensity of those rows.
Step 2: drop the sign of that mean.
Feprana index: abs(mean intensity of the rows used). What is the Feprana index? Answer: 6.85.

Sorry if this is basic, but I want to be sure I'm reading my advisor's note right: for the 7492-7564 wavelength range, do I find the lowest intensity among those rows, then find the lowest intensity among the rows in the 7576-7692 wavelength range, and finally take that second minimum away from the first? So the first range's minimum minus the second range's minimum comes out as 0.40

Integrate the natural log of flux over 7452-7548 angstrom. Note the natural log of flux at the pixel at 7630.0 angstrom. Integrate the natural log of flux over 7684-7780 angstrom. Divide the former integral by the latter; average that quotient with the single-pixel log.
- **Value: 1.47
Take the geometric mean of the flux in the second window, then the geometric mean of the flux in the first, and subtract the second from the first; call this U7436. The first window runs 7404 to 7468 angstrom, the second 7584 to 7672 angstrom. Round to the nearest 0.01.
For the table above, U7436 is 0.20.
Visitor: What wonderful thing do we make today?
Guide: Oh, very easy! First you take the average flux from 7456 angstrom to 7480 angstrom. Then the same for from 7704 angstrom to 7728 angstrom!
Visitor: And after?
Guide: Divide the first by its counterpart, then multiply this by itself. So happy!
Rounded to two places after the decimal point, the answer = 1.12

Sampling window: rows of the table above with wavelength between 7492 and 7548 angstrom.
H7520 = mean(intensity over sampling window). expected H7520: 6.82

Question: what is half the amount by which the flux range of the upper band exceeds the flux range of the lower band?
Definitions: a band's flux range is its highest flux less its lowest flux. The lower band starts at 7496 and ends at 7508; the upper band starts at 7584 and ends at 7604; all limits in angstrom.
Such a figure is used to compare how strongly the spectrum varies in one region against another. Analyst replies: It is 0.095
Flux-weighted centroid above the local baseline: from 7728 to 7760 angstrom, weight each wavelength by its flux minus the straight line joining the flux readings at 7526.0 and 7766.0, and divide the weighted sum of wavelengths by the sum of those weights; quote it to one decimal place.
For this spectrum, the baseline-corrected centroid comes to 7745.4 angstrom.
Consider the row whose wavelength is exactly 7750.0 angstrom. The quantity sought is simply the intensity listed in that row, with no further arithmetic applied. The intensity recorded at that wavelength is 6.23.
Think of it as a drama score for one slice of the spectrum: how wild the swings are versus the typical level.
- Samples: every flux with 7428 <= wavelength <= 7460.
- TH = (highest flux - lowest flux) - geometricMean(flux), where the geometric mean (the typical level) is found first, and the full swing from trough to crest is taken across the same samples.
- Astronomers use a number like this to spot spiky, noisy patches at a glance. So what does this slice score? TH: -6.7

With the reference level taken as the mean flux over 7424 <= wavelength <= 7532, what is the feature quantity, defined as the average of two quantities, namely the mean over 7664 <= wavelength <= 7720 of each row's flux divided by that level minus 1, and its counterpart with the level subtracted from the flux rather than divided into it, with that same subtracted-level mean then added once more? -0.59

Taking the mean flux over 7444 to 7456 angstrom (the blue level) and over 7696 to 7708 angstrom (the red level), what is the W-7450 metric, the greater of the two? 6.857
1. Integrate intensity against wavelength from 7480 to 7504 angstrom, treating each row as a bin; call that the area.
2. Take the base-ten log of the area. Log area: 2.22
